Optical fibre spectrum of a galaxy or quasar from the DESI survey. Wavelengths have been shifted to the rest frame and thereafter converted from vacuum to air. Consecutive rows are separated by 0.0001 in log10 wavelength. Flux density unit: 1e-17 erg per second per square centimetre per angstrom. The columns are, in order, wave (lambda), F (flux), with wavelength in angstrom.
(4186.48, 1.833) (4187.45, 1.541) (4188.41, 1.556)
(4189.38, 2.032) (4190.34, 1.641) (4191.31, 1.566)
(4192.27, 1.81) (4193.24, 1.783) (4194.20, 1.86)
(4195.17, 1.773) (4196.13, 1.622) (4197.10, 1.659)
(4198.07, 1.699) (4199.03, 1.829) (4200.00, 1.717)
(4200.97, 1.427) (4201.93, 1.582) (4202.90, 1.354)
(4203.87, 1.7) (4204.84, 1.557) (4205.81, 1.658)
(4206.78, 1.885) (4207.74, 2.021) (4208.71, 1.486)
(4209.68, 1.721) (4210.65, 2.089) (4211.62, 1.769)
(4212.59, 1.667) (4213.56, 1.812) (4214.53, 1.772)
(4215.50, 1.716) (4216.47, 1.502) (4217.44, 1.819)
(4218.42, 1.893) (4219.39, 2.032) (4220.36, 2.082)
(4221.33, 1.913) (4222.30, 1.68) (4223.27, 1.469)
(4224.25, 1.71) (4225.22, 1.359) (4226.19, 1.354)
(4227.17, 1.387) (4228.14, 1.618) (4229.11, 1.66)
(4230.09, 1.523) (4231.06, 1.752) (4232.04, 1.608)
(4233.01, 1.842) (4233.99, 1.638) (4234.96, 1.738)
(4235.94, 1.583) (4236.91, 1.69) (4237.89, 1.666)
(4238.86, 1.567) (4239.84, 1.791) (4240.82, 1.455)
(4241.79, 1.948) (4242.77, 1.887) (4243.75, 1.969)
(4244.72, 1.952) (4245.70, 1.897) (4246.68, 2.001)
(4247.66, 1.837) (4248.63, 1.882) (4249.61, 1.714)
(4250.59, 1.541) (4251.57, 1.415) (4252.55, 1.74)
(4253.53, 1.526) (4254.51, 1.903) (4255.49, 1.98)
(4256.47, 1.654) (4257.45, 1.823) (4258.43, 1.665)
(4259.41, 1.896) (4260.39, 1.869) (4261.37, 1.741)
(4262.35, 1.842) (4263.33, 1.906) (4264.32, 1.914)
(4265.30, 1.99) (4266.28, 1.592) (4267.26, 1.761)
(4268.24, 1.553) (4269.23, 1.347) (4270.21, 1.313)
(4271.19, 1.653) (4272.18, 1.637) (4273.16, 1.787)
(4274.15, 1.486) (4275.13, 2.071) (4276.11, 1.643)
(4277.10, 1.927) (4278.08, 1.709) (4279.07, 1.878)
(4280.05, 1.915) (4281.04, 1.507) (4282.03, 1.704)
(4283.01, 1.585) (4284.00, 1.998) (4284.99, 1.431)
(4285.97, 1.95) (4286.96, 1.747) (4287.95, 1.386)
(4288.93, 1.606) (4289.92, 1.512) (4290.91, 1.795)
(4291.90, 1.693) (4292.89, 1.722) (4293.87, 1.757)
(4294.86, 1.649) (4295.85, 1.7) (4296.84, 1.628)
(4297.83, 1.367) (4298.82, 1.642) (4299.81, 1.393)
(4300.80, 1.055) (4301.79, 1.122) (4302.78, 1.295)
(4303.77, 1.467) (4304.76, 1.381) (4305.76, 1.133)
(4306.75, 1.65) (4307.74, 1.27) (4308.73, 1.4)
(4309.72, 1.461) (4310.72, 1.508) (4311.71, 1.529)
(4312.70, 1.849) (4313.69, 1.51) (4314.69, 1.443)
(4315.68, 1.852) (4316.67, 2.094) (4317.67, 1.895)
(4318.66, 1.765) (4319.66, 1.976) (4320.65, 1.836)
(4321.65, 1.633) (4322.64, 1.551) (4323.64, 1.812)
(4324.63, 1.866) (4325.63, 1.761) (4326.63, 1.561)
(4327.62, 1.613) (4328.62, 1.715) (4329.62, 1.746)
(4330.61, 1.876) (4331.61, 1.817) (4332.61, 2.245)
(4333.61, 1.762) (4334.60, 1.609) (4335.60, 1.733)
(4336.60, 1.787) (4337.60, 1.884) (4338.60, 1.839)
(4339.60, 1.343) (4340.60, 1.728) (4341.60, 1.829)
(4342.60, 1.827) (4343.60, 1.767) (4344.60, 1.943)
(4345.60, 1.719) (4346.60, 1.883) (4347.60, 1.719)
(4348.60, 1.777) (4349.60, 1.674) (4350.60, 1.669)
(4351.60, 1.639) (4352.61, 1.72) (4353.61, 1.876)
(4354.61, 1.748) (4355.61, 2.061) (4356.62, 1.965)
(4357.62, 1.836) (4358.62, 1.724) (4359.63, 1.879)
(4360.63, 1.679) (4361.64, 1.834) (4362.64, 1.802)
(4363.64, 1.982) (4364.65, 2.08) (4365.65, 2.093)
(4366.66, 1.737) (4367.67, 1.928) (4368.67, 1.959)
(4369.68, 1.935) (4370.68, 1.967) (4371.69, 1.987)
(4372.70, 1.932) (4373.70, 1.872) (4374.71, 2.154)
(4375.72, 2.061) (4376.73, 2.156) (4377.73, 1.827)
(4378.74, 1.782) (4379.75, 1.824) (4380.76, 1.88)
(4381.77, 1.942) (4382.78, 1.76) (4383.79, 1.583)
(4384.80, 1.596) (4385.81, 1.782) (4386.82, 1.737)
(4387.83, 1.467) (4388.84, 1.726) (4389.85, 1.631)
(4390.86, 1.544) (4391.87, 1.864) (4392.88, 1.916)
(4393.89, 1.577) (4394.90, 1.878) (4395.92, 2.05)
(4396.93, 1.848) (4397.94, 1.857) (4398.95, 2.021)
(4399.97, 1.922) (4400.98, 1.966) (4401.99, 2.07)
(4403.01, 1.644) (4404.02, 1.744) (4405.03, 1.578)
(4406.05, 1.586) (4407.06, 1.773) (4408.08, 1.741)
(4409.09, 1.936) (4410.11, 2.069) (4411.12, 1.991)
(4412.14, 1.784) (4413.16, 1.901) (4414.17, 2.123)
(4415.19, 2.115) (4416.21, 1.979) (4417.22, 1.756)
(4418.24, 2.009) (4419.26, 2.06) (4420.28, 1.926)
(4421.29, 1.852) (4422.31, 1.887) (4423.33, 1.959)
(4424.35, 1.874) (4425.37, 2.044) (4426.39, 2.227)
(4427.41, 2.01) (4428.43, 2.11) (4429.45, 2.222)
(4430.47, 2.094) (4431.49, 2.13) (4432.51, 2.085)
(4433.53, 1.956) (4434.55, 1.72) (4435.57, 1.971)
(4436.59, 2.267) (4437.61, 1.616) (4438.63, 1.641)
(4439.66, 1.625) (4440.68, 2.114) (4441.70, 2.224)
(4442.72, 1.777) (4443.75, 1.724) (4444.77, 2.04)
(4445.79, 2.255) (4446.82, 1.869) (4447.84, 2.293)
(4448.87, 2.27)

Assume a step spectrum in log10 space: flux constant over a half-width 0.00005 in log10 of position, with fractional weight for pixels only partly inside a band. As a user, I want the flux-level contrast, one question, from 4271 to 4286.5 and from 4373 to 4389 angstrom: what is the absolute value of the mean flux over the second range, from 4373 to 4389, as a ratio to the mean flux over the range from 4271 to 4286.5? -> 1.05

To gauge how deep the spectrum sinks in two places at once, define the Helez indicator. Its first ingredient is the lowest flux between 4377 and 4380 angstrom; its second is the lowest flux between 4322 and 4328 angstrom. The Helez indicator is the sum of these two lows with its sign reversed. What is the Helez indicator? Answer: -3.33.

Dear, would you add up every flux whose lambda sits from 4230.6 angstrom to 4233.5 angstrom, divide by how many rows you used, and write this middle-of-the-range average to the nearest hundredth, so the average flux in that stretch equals 1.73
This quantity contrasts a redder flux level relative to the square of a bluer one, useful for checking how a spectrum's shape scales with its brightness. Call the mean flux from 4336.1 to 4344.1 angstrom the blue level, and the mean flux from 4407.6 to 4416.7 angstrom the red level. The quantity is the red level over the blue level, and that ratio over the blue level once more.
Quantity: 0.64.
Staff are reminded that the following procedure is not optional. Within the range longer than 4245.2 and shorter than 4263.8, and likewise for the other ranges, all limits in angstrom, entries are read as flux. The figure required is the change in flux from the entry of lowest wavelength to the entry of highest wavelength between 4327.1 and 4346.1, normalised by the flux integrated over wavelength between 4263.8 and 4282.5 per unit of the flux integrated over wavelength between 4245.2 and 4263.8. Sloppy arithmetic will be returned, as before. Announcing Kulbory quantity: 0.11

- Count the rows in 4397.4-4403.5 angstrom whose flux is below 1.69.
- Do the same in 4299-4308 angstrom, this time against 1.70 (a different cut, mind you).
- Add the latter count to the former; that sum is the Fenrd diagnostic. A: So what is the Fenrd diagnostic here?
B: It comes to 10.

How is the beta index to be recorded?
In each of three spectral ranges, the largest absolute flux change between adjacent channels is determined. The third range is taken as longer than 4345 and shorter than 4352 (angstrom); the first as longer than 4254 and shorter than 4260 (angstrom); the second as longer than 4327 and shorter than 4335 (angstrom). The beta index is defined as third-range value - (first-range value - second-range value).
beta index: 0.32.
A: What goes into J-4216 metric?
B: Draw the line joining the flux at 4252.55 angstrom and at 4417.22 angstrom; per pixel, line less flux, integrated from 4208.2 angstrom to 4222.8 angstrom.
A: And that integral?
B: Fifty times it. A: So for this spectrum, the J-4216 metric -44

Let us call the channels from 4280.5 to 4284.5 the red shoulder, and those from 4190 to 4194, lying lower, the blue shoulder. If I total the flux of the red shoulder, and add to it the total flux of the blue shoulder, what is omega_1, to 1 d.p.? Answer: 13.6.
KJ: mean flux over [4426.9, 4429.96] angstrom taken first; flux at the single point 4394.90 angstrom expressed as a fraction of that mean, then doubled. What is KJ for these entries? 1.78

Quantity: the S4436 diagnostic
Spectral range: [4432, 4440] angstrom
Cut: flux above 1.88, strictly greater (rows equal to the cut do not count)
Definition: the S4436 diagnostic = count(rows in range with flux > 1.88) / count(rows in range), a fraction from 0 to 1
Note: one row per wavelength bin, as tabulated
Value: 0.50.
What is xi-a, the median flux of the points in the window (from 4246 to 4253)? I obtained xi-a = 1.74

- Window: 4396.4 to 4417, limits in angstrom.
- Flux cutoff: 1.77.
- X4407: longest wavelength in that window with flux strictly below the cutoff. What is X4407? 4408.08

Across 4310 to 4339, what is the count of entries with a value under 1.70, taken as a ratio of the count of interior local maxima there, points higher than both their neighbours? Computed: 1.3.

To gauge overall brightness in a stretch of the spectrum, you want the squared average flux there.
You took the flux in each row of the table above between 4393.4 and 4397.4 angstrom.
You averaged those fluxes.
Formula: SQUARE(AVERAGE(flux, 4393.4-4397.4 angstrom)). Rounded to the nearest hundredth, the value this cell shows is 3.38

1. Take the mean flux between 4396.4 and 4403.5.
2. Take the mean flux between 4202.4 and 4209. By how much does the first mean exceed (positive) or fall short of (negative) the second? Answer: 0.2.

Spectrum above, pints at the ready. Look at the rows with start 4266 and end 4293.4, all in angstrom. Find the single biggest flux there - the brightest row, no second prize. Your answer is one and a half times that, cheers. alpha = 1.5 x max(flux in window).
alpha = 3.11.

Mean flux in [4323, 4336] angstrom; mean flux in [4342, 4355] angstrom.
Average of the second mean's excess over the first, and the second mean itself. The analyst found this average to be 0.88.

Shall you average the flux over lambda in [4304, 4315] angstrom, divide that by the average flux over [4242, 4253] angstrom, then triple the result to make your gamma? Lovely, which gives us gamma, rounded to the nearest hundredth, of 2.44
